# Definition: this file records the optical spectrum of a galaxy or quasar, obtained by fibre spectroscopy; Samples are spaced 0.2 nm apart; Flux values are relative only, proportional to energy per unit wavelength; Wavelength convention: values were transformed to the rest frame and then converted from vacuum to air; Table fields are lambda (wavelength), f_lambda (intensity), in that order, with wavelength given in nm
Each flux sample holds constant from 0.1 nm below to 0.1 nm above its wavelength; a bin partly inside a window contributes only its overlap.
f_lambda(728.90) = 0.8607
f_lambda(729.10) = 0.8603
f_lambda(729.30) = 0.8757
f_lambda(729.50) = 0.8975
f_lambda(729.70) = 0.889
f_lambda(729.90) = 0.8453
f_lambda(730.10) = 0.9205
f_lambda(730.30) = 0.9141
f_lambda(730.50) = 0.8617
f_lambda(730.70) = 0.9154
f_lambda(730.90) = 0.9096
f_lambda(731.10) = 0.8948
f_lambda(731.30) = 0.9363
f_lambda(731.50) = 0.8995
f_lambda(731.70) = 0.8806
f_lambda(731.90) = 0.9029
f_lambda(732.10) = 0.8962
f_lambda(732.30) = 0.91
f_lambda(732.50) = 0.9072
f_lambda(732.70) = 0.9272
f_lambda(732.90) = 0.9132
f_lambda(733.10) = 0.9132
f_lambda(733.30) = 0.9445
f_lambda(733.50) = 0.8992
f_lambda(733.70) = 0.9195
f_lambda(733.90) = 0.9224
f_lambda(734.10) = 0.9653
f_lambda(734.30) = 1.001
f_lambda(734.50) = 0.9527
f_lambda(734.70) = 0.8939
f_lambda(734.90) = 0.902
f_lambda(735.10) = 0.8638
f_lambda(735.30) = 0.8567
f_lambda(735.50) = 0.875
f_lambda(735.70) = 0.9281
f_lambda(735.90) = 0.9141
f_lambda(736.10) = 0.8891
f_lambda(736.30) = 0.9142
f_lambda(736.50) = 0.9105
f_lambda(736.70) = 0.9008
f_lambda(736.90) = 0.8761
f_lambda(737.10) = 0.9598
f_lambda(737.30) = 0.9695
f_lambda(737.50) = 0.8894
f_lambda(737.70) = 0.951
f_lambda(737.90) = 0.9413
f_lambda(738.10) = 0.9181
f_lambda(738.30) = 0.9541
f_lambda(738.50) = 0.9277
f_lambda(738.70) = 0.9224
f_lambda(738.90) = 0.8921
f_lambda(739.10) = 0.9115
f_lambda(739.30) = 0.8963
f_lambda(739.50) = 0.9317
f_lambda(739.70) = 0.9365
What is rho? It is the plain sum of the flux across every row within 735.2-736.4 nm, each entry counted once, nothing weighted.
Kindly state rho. 5.38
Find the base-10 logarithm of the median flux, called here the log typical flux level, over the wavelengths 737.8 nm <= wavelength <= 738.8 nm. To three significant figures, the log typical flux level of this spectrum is -0.0326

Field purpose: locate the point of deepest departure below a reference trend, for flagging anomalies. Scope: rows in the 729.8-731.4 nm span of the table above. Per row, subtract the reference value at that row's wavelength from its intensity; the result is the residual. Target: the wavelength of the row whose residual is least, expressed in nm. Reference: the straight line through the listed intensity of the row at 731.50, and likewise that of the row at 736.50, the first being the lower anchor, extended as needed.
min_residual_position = 729.90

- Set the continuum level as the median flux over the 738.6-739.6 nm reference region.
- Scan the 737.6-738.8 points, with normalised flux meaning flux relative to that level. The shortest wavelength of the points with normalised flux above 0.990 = 737.70 nm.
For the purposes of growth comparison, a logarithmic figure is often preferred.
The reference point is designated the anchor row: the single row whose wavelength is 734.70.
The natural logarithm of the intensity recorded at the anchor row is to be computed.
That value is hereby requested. -0.112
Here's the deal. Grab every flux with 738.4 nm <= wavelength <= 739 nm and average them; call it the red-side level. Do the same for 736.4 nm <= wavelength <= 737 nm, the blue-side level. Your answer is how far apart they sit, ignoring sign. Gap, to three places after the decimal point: 0.018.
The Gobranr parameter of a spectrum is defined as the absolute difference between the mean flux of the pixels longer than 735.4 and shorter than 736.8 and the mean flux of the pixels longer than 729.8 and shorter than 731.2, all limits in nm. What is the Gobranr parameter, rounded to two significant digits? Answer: 0.010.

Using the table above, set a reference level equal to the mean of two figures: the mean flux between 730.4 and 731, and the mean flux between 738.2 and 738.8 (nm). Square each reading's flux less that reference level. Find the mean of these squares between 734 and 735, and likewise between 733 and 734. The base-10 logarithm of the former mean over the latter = 1.0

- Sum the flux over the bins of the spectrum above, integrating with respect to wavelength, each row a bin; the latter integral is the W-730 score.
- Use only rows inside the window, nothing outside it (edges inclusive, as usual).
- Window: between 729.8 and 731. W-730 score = 1.07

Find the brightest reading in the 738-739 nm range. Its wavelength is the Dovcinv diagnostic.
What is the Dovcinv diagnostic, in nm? 738.30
